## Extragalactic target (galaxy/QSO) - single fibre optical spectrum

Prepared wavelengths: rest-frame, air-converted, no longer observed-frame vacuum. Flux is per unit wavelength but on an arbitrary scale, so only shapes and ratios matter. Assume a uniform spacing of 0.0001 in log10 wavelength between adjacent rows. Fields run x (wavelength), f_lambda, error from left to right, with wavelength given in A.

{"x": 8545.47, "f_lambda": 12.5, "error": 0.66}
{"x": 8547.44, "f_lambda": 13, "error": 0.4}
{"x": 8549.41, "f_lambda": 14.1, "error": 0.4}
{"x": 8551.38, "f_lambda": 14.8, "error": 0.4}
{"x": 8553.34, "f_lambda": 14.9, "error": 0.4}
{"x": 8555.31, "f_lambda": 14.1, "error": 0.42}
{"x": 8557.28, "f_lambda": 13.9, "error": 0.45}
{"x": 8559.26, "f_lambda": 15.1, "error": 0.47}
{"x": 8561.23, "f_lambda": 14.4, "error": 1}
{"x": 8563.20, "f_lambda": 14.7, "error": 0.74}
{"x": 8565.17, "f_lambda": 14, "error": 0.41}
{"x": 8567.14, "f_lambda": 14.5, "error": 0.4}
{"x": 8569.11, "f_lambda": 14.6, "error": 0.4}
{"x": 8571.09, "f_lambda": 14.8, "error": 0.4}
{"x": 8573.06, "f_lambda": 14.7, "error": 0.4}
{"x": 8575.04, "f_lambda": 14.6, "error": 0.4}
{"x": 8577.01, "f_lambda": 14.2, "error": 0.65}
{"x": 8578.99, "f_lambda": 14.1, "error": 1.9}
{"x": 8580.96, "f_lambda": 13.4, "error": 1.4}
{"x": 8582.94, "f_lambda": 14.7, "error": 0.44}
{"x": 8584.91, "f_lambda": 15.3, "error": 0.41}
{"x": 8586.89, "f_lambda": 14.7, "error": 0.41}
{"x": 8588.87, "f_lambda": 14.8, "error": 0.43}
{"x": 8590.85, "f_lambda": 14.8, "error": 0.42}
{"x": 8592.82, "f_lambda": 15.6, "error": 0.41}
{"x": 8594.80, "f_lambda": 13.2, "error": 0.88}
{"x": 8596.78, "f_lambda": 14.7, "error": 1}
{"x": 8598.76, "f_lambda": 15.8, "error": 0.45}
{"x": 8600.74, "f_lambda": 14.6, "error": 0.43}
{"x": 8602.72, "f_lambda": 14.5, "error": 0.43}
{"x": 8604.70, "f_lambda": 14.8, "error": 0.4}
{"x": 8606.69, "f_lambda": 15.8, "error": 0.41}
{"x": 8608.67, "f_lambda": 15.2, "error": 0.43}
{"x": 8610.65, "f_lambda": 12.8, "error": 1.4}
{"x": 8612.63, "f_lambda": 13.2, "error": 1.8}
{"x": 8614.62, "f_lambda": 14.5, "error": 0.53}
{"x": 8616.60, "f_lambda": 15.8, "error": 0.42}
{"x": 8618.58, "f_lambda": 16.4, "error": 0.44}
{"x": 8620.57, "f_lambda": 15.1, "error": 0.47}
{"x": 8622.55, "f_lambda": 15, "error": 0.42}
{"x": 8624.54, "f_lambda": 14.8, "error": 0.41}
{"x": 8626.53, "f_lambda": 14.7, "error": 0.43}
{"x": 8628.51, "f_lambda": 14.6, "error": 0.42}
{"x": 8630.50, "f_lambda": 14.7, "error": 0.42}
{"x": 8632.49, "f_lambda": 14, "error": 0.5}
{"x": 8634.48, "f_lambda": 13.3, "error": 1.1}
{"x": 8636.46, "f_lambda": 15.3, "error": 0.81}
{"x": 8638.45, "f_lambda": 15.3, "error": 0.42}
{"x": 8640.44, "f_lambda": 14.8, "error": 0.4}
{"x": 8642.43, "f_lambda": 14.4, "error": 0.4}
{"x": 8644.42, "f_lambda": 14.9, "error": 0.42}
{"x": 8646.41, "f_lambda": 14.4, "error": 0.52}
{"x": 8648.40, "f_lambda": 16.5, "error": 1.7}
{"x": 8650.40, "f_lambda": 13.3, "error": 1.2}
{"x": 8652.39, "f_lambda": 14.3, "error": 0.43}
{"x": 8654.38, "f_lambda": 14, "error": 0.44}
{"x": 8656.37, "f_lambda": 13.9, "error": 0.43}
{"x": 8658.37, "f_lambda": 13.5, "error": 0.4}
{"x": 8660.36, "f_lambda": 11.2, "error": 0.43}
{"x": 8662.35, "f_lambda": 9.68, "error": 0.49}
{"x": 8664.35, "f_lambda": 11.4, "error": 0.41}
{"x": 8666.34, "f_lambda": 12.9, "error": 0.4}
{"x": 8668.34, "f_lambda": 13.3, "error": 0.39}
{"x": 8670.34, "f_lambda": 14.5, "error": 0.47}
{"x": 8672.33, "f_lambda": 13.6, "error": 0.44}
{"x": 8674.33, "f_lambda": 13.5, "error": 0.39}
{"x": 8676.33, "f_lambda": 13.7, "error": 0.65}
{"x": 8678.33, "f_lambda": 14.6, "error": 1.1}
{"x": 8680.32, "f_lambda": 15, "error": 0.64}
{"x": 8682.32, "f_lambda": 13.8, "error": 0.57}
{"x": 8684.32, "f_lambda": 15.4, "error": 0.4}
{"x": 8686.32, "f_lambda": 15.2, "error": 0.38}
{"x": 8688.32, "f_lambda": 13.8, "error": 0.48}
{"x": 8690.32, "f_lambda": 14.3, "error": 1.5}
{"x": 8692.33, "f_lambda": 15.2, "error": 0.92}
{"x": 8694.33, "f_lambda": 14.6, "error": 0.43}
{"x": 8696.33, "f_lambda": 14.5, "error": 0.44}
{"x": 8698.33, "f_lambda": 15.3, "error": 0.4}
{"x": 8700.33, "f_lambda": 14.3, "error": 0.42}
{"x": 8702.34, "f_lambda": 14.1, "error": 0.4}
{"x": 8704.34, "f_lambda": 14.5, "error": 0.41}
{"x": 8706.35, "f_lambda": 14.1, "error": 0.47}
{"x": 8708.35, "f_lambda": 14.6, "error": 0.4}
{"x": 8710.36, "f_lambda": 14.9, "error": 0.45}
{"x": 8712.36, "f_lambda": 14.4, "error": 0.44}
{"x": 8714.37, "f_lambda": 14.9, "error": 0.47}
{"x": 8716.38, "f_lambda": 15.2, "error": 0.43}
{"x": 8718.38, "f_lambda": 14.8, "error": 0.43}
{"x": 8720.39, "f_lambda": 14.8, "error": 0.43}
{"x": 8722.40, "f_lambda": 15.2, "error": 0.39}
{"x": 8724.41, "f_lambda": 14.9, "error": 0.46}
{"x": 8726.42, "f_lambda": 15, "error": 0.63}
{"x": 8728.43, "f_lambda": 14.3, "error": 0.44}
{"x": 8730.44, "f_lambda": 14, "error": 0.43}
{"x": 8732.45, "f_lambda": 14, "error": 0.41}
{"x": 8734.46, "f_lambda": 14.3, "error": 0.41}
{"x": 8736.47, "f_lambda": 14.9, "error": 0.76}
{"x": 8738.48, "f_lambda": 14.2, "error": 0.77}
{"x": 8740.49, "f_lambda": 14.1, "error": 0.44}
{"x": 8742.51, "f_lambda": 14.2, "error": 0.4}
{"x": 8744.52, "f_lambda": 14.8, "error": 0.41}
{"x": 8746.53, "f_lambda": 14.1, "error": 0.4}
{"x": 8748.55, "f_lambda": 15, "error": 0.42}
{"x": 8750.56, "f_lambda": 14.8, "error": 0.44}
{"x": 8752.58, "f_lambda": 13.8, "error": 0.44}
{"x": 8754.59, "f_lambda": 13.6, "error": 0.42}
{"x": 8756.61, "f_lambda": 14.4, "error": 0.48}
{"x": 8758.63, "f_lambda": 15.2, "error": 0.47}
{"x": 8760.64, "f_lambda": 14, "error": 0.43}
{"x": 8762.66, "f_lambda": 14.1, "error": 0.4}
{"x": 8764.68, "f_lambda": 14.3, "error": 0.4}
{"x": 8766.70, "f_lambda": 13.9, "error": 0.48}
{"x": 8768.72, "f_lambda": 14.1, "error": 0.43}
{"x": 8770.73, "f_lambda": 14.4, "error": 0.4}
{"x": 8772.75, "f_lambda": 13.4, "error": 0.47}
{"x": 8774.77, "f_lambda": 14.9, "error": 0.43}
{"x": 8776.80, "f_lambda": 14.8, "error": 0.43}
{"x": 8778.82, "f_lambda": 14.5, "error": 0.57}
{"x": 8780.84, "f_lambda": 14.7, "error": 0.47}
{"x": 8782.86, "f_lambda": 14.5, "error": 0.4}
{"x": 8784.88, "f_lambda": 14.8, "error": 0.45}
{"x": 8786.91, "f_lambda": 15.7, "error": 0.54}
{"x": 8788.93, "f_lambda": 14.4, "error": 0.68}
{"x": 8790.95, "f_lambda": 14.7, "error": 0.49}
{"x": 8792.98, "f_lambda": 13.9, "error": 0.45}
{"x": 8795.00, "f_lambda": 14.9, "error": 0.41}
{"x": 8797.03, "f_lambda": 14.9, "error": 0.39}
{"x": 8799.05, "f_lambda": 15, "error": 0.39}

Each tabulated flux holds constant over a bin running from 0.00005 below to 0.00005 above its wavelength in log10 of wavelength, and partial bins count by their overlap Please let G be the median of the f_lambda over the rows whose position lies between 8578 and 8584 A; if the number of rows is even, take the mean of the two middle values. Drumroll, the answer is 14.1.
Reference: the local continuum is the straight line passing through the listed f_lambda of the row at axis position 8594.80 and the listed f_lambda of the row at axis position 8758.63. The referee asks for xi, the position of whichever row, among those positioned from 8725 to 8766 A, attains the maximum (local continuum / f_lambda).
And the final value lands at 8754.59 A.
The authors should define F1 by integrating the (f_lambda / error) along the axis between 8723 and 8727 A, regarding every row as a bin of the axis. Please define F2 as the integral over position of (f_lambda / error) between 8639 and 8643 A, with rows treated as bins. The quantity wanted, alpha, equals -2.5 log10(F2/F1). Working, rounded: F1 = 119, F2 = 146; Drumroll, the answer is -0.2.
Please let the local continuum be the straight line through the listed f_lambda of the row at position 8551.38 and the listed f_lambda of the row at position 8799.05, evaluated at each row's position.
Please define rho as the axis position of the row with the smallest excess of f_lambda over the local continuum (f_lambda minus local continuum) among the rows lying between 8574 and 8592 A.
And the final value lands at 8580.96 A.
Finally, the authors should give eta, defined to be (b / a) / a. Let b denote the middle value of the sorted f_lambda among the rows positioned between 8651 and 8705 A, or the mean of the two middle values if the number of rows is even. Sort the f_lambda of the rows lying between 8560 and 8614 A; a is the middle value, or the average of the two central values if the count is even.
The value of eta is 0.0653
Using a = 14.7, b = 14.1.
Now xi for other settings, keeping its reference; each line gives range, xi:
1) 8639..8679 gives 8662.35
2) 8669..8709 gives 8674.33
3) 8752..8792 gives 8772.75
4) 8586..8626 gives 8610.65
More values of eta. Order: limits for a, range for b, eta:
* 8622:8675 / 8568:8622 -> 0.0719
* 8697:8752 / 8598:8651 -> 0.0694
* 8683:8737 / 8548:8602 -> 0.0690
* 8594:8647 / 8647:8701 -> 0.0648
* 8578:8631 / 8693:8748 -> 0.0671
